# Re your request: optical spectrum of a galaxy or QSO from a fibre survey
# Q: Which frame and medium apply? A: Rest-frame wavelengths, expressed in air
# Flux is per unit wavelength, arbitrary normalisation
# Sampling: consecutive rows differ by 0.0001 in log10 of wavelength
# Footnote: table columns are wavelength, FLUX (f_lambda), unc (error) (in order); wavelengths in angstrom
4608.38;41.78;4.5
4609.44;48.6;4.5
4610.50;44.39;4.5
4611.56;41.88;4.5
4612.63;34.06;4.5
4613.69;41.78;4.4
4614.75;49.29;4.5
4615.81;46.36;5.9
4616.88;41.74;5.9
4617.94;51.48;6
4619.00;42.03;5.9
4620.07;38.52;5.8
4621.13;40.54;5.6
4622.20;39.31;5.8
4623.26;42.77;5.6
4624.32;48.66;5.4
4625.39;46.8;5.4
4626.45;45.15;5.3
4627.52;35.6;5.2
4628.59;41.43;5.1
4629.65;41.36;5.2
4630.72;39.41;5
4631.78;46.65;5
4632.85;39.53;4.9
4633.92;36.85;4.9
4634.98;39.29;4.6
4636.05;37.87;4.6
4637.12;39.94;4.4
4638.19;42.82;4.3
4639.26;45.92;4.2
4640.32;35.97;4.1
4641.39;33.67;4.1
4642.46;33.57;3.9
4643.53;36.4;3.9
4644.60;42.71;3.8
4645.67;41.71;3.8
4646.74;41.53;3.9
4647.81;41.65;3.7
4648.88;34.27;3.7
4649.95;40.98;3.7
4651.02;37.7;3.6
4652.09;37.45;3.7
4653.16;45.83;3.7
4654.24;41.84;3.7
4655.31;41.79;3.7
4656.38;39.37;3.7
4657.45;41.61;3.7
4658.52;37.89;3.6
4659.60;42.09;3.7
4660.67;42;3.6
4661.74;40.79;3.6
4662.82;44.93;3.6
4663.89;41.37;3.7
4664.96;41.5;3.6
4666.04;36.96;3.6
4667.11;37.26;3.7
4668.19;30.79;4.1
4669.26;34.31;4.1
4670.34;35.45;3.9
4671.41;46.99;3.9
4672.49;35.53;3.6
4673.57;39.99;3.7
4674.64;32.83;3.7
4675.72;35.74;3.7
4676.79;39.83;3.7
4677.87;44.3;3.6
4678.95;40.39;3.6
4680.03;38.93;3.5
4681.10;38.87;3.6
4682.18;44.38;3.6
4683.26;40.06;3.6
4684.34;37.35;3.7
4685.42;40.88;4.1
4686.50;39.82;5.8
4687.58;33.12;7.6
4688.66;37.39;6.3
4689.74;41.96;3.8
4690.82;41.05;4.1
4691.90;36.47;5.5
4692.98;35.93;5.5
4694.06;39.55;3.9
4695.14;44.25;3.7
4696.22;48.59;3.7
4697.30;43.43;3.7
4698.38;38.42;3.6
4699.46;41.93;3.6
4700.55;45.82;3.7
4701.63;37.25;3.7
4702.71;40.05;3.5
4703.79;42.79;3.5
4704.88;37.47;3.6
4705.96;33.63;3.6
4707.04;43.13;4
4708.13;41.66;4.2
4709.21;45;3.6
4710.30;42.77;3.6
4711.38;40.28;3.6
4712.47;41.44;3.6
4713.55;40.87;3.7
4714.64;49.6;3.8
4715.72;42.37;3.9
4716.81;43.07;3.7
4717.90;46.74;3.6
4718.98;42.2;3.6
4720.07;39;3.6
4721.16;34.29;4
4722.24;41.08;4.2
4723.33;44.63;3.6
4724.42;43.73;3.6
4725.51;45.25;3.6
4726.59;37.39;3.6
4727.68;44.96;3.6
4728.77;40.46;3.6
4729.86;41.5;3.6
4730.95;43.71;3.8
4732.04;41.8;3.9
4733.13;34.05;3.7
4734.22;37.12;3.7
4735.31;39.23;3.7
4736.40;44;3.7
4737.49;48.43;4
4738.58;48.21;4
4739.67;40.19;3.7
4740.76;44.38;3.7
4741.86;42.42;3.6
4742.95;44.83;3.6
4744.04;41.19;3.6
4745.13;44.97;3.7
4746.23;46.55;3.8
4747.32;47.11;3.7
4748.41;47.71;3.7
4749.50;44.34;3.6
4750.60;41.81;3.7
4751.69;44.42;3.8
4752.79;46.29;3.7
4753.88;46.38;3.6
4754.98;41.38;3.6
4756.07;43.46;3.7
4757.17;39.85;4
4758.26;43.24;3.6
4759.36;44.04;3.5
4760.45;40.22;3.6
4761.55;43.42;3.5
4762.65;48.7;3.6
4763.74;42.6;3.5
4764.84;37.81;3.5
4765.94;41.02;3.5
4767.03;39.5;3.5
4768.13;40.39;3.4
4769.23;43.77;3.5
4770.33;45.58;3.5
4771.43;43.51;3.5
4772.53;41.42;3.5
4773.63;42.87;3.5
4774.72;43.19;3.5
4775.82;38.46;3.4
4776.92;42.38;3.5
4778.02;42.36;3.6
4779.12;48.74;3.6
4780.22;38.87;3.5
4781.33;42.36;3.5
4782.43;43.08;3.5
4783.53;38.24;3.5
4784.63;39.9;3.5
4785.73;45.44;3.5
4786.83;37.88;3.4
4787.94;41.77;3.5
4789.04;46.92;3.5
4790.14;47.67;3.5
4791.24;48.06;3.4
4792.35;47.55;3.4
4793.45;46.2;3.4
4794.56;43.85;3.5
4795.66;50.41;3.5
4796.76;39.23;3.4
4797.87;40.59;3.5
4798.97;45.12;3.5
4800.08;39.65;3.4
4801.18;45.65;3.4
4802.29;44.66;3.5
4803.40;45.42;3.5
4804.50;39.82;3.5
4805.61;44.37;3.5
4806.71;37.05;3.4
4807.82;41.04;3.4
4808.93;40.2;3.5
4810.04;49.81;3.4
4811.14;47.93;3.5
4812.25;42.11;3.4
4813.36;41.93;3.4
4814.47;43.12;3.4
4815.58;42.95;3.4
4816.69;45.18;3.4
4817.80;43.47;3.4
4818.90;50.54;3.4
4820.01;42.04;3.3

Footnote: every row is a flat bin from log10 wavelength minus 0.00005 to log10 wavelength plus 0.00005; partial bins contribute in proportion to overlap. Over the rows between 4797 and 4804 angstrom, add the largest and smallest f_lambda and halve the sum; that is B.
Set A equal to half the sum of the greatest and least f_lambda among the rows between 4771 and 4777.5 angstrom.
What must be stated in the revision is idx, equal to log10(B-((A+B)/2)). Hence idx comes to -0.080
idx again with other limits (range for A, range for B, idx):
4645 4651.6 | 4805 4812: 0.435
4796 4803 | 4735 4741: -0.158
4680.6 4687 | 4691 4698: -0.156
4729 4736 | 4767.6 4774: 0.312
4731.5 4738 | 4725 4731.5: -1.398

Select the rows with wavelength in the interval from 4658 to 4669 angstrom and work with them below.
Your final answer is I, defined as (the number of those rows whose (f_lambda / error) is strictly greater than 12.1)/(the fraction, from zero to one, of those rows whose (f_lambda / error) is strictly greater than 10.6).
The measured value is 1.7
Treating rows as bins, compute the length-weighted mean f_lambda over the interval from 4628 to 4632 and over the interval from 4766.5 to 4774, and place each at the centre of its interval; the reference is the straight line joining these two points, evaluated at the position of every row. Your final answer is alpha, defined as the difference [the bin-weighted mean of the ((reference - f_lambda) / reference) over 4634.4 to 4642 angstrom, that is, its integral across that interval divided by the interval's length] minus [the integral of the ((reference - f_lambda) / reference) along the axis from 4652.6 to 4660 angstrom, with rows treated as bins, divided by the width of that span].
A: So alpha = 0.05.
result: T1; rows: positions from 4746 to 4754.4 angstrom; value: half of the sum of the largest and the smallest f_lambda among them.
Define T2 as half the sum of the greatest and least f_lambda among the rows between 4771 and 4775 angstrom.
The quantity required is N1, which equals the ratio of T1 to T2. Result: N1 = 1.05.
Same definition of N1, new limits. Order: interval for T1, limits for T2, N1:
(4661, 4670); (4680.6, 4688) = 0.98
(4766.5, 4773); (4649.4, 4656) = 1.02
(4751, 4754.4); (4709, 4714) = 1.06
